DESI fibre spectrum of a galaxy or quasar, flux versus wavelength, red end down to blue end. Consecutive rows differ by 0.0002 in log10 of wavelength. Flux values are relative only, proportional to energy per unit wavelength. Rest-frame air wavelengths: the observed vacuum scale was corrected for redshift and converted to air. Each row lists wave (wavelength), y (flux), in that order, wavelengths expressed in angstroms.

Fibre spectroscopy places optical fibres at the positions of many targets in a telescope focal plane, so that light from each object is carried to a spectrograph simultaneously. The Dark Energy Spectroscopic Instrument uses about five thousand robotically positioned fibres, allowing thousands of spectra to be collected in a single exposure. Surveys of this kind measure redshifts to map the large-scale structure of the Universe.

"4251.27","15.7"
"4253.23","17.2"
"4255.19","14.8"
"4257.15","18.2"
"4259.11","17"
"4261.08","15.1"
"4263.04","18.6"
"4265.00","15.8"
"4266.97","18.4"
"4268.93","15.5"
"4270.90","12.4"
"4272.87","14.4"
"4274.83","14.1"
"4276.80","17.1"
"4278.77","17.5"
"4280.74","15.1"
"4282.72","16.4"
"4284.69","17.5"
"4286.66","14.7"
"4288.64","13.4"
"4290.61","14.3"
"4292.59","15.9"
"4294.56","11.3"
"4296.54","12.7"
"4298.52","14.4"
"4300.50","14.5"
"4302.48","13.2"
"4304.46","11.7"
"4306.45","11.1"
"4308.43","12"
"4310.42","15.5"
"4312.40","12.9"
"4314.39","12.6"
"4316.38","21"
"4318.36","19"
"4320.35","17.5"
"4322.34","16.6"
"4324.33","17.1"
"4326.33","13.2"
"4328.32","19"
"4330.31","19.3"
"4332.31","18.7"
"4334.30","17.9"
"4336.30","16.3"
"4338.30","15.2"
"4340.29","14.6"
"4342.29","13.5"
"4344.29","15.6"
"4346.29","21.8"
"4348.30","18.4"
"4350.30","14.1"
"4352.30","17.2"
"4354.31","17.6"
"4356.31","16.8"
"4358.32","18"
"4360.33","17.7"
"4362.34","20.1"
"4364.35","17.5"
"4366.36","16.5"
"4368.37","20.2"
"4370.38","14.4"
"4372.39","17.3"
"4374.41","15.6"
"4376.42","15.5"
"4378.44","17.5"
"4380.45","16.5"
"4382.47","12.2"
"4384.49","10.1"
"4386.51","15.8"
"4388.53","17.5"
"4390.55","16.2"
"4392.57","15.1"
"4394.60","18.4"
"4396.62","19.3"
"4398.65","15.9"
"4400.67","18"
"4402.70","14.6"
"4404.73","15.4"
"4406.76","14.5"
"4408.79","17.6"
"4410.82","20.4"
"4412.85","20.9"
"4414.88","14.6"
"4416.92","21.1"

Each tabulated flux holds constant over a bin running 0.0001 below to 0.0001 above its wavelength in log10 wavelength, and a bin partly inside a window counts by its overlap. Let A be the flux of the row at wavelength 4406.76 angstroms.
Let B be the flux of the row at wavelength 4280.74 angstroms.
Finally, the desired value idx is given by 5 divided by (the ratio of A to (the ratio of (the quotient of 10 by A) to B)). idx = 0.016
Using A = 14.5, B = 15.1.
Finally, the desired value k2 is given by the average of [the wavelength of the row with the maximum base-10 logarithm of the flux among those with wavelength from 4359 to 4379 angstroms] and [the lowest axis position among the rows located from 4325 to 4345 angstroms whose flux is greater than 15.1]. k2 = 4348.3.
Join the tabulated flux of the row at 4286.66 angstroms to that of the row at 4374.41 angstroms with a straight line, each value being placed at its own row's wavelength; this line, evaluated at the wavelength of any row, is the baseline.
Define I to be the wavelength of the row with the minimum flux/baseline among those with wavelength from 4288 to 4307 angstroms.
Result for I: 4306.45 angstroms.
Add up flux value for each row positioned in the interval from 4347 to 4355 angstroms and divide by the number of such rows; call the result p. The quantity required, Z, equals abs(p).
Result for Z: 16.8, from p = 16.8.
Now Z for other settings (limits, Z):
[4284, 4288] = 16.1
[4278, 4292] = 15.6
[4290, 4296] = 13.8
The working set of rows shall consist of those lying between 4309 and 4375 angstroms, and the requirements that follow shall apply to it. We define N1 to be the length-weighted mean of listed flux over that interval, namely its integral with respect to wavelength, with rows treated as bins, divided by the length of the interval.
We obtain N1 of 16.9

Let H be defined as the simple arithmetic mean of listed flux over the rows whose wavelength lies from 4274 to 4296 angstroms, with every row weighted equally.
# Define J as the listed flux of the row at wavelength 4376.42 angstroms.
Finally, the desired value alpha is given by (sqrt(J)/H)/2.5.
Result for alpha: 0.104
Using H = 15.2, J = 15.5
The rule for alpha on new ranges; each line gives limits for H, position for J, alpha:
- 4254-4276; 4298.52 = 0.096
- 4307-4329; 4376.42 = 0.098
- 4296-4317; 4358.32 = 0.123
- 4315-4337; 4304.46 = 0.077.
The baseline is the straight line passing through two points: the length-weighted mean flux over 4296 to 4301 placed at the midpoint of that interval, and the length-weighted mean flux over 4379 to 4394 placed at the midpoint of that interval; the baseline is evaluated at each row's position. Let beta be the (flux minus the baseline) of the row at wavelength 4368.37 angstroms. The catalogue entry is 5.5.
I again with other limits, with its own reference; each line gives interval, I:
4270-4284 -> 4270.90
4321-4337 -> 4326.33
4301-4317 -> 4306.45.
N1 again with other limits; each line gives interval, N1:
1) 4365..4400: 16.2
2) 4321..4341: 16.8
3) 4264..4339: 15.4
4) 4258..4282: 15.9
